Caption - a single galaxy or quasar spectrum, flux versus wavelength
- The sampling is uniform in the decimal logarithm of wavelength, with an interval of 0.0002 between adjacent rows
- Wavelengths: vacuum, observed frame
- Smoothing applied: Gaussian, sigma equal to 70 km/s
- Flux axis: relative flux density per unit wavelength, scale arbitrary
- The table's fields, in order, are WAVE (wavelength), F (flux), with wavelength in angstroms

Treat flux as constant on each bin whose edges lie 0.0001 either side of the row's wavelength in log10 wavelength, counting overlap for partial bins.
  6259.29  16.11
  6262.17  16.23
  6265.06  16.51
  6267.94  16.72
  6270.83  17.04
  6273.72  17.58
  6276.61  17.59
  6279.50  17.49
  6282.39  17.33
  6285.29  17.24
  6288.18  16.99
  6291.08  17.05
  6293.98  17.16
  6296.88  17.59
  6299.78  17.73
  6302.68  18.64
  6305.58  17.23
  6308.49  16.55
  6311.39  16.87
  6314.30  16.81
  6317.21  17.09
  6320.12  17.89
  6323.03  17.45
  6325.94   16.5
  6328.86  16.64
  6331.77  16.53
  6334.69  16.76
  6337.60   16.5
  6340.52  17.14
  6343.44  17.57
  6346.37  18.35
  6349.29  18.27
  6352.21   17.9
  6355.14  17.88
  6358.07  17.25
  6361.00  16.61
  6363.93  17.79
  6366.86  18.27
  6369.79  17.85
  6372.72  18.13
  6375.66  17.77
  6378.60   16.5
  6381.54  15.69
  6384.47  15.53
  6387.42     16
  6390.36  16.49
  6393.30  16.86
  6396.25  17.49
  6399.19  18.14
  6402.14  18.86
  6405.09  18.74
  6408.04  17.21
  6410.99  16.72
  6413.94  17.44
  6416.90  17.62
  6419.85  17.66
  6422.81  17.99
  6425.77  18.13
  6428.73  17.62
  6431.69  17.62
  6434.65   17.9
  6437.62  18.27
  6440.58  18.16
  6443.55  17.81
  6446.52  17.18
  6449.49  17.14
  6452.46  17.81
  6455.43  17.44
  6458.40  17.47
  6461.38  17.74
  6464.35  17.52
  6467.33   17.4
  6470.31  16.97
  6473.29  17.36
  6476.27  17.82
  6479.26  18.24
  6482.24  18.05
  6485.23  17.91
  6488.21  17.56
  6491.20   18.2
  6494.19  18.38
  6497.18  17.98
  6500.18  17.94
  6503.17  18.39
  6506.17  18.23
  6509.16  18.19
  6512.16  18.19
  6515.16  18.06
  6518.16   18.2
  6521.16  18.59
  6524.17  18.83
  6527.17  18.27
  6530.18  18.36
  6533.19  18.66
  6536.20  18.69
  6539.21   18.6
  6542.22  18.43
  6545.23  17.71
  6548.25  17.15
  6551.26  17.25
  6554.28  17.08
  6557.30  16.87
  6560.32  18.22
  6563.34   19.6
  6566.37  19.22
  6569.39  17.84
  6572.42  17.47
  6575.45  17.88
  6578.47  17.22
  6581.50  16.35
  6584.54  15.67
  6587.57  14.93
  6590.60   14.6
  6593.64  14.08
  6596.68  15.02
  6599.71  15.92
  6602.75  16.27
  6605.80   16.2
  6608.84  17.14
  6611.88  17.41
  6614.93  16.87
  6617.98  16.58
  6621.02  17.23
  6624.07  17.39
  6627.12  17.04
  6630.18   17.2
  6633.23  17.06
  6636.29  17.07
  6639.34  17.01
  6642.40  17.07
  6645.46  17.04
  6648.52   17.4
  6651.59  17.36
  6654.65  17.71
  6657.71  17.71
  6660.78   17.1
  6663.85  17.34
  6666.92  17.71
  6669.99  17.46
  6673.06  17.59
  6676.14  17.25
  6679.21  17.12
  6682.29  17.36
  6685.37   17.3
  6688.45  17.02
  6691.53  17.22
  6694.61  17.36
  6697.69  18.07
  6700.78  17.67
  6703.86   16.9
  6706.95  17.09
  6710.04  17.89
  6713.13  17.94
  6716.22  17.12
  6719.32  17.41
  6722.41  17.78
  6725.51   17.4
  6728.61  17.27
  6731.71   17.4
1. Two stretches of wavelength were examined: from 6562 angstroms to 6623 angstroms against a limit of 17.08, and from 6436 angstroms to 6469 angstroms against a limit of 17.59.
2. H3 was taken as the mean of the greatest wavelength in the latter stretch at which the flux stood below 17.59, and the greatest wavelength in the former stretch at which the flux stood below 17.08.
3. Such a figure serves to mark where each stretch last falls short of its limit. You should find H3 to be 6542.7 angstroms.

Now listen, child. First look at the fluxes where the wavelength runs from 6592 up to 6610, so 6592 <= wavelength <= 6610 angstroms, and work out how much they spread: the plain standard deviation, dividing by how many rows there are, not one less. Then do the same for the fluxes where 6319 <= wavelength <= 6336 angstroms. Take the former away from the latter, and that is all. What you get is -0.46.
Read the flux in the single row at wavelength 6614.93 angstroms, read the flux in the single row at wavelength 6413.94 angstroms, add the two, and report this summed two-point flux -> 34.3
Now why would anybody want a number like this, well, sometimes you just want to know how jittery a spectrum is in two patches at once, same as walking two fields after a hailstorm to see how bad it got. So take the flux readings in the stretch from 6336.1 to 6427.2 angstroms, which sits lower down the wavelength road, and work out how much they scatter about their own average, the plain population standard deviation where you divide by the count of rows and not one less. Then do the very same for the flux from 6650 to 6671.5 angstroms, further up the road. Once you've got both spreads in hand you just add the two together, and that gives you 1.1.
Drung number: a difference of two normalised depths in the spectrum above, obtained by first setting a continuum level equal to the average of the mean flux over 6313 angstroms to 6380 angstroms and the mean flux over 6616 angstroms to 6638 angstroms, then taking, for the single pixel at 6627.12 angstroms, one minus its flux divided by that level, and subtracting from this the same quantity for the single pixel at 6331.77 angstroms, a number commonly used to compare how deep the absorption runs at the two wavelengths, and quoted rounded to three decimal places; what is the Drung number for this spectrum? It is -0.030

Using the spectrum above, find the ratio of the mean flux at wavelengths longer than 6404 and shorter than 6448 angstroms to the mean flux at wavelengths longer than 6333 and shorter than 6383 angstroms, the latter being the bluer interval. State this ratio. 1.02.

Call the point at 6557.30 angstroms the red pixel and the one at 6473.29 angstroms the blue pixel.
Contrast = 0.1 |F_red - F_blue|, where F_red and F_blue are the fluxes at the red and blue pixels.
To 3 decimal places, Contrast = 0.049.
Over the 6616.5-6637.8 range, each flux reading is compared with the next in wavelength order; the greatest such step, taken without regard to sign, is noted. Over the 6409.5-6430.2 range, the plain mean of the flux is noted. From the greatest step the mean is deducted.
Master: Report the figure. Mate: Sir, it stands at -16.9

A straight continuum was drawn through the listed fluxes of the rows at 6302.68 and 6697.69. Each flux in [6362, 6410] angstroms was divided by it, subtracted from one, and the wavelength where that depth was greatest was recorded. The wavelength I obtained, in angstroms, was 6384.47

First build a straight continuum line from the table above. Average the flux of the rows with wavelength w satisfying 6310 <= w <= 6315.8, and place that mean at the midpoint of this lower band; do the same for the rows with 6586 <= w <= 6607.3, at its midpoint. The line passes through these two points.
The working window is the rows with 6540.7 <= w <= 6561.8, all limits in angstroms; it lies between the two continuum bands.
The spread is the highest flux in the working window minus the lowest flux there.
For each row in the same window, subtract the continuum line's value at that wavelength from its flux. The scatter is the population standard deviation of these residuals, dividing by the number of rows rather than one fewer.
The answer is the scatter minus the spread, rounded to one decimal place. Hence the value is -1.0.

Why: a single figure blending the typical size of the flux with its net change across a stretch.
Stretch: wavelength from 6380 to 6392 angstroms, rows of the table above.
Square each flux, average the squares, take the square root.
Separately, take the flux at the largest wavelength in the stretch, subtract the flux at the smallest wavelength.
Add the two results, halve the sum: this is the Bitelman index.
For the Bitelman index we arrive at 8.4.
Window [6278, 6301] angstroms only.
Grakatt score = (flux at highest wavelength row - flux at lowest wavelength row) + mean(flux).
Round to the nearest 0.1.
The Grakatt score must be 17.6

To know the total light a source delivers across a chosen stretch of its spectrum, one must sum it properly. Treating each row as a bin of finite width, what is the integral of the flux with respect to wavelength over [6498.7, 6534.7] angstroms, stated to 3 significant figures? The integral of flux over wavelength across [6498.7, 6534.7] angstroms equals 660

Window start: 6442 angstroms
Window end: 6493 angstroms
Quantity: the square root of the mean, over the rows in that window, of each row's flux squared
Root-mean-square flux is 17.6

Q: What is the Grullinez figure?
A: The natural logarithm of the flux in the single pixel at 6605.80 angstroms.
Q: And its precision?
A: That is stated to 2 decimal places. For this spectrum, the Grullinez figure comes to 2.79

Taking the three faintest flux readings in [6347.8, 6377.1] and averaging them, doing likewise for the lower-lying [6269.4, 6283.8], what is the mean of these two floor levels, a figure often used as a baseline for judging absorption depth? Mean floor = 17.2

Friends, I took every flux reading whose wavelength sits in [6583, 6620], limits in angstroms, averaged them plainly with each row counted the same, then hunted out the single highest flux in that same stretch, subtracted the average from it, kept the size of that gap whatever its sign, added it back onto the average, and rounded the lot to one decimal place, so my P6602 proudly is 17.4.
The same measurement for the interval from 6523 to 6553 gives 18.8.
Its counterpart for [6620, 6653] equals 17.4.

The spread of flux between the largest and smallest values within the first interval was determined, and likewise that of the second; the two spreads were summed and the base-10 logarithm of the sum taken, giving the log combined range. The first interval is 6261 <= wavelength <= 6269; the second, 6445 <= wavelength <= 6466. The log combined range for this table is 0.1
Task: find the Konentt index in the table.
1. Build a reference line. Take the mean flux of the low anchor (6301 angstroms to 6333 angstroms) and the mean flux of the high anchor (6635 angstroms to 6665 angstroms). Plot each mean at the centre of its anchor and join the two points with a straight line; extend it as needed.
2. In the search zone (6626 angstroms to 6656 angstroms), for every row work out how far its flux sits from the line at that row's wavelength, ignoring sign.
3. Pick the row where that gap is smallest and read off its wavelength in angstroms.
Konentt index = 6630.18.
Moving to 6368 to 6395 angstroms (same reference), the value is 6393.30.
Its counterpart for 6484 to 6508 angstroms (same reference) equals 6488.21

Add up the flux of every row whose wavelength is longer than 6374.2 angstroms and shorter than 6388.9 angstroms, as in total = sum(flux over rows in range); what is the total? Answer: 81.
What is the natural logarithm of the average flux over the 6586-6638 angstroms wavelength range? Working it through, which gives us 2.79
